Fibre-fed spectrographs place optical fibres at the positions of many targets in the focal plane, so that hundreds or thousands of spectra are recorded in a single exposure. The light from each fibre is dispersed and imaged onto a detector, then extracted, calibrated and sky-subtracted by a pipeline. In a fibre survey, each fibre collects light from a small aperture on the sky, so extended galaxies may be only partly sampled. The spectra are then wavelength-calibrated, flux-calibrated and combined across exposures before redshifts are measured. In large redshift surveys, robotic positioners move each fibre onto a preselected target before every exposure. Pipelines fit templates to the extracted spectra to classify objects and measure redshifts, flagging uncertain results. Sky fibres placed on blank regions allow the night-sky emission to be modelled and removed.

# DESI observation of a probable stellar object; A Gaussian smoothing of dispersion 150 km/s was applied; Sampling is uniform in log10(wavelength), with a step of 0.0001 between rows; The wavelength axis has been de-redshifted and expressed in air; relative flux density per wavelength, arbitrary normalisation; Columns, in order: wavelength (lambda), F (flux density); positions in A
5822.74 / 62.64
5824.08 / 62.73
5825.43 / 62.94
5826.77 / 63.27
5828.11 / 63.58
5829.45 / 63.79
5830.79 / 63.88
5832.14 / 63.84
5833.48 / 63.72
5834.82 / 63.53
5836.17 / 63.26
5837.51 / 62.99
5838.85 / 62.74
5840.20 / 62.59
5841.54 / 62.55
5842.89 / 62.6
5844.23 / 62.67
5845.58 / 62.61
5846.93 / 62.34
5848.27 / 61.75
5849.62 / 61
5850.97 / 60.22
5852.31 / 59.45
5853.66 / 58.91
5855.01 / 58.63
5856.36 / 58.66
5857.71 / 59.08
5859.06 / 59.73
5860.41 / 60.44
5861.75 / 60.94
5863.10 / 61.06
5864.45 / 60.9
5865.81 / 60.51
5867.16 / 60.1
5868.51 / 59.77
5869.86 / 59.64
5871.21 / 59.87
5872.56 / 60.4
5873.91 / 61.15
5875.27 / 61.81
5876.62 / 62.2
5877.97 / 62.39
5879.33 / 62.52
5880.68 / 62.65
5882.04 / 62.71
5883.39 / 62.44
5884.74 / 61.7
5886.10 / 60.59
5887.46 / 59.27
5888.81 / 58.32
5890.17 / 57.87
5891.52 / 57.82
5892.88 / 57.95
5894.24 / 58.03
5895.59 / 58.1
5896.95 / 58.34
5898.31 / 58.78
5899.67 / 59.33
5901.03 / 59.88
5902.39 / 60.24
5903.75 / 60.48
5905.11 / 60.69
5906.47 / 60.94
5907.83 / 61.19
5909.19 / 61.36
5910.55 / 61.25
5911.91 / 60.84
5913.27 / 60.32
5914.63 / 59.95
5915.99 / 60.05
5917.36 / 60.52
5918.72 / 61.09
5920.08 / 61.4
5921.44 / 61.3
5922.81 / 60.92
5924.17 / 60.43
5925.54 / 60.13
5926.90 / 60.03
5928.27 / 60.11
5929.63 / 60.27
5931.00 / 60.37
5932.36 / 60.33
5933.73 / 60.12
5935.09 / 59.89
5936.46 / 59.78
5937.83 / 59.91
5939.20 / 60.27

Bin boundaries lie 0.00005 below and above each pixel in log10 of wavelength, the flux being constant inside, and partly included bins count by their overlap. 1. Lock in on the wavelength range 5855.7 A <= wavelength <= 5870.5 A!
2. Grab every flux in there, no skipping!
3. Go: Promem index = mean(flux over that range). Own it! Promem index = 60.1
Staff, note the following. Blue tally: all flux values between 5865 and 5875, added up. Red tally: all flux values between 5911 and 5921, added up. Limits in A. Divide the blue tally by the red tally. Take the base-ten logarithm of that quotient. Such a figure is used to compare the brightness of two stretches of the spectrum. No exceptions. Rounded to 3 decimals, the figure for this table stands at -0.003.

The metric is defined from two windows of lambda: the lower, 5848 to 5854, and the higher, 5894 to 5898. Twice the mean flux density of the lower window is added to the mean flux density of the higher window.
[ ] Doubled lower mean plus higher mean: 179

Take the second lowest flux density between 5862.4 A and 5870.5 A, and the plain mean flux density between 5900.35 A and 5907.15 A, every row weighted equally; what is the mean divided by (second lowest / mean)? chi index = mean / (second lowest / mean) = 61.1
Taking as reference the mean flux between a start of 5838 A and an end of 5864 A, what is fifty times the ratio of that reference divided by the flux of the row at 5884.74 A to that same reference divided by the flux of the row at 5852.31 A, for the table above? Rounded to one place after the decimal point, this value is 48.2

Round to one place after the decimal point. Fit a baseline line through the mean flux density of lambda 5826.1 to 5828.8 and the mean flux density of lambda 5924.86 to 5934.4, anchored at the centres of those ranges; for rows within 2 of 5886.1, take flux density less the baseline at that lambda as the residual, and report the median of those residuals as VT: -1.0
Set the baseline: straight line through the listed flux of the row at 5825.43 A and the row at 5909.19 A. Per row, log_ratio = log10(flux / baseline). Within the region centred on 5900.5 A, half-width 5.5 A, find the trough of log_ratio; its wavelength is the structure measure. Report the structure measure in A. 5895.59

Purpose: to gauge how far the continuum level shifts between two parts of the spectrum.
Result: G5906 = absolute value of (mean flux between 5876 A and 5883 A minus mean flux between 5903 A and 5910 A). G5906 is 1.6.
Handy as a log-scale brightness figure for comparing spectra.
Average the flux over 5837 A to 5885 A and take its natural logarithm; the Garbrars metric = 4.11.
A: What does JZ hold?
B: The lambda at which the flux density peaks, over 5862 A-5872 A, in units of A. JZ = 5863.10 A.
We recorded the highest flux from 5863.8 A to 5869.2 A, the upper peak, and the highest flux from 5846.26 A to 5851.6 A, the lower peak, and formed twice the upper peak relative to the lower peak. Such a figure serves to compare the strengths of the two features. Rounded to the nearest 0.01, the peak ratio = 1.95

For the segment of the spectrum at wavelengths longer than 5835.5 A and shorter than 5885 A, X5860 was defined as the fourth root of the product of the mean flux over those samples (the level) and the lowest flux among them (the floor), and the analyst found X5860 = 7.74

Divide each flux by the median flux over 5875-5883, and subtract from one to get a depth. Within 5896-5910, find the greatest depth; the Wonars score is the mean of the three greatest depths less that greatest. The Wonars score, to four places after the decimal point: -0.0076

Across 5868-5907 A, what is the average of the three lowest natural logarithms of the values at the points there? 4.06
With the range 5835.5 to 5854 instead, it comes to 4.09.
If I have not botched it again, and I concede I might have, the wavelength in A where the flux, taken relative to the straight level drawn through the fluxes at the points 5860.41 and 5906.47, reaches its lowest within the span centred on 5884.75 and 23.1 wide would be 5891.52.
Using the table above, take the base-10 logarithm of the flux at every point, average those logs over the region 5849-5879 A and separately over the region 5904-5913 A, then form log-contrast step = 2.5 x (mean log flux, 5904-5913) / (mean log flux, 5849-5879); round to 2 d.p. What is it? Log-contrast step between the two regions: 2.51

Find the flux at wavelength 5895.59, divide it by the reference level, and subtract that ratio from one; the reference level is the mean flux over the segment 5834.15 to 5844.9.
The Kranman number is 0.076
